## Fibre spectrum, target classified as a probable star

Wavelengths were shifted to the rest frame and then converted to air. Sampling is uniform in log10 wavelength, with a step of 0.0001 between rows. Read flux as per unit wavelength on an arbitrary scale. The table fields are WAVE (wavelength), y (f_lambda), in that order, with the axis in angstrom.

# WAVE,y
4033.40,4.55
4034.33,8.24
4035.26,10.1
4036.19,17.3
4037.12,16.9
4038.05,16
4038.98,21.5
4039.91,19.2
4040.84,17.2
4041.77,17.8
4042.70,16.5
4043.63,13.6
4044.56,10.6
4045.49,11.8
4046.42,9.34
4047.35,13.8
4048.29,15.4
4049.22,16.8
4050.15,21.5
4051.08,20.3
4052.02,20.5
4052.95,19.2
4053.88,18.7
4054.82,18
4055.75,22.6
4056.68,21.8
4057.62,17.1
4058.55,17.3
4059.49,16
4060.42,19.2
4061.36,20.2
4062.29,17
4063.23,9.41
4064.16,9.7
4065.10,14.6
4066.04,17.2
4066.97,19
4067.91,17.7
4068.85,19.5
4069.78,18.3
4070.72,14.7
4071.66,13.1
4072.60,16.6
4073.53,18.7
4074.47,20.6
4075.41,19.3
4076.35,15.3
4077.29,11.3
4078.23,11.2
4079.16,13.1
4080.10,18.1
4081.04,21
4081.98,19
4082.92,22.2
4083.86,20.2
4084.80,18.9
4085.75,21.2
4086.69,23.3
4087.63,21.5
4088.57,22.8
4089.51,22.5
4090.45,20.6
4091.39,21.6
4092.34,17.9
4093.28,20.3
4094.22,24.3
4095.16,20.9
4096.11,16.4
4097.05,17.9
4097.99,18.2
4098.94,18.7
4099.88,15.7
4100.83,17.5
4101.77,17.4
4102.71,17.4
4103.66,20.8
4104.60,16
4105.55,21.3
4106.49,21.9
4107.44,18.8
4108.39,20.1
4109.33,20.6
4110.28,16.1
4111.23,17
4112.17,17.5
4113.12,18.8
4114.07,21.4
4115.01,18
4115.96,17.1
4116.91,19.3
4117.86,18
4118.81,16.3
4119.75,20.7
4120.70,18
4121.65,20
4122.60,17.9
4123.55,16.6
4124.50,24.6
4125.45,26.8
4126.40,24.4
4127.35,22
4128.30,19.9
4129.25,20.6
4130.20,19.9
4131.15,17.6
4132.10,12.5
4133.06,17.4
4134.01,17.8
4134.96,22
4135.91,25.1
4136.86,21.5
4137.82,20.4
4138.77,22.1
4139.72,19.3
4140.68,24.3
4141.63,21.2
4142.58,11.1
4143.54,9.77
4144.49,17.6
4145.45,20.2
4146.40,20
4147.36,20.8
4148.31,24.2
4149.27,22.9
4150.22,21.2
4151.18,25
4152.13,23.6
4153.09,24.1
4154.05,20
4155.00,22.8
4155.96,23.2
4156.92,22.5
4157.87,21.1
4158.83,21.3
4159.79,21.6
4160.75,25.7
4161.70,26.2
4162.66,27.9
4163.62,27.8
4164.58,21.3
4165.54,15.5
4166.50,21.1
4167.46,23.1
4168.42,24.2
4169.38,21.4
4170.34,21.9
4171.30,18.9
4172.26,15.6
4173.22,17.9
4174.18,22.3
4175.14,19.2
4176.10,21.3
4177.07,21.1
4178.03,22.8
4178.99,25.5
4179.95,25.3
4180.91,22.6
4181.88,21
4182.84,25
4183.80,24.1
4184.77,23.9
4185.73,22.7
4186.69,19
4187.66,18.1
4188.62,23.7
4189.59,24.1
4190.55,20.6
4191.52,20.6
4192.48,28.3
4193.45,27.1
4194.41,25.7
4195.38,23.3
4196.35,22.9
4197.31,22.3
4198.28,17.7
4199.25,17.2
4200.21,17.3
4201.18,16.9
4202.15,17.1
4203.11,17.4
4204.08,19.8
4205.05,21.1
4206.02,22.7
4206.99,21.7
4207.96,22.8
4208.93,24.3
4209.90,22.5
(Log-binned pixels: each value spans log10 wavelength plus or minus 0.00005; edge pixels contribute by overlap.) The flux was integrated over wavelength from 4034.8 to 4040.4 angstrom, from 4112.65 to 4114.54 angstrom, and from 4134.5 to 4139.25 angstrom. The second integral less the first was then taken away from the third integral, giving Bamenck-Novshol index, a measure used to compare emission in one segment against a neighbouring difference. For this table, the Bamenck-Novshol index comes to 162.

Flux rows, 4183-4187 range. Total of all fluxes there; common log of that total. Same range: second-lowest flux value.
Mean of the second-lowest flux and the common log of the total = 12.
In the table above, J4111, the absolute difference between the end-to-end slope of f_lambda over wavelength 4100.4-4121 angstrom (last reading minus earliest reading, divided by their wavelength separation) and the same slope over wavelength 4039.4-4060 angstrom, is 0.189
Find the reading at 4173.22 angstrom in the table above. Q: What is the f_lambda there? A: 17.9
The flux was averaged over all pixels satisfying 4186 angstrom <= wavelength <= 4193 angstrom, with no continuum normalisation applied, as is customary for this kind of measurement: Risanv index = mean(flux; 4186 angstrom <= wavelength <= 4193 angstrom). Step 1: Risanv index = 22.1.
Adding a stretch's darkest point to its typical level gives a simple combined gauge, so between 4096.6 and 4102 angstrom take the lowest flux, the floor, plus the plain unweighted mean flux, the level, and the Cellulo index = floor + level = 33.3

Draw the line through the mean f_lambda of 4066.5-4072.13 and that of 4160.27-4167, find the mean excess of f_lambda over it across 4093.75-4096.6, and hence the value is 1.7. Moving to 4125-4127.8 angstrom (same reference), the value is 3.4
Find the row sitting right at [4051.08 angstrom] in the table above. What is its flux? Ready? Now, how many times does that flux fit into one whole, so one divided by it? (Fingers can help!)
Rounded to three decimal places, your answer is 0.049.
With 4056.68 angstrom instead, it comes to 0.046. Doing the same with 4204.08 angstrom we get 0.051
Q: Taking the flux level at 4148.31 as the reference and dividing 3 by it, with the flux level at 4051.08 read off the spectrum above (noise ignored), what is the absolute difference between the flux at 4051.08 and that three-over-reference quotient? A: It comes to 20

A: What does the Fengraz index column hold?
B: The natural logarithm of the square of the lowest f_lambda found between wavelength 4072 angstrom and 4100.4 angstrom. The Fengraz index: 4.8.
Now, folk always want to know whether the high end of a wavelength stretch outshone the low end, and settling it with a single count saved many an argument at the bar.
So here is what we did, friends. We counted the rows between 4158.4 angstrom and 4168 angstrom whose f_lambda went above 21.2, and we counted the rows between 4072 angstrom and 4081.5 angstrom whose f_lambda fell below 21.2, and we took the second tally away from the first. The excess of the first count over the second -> -2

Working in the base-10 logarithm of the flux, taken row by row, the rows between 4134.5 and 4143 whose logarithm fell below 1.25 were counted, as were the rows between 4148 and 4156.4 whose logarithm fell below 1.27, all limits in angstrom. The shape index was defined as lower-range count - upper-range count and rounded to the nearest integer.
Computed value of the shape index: 1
